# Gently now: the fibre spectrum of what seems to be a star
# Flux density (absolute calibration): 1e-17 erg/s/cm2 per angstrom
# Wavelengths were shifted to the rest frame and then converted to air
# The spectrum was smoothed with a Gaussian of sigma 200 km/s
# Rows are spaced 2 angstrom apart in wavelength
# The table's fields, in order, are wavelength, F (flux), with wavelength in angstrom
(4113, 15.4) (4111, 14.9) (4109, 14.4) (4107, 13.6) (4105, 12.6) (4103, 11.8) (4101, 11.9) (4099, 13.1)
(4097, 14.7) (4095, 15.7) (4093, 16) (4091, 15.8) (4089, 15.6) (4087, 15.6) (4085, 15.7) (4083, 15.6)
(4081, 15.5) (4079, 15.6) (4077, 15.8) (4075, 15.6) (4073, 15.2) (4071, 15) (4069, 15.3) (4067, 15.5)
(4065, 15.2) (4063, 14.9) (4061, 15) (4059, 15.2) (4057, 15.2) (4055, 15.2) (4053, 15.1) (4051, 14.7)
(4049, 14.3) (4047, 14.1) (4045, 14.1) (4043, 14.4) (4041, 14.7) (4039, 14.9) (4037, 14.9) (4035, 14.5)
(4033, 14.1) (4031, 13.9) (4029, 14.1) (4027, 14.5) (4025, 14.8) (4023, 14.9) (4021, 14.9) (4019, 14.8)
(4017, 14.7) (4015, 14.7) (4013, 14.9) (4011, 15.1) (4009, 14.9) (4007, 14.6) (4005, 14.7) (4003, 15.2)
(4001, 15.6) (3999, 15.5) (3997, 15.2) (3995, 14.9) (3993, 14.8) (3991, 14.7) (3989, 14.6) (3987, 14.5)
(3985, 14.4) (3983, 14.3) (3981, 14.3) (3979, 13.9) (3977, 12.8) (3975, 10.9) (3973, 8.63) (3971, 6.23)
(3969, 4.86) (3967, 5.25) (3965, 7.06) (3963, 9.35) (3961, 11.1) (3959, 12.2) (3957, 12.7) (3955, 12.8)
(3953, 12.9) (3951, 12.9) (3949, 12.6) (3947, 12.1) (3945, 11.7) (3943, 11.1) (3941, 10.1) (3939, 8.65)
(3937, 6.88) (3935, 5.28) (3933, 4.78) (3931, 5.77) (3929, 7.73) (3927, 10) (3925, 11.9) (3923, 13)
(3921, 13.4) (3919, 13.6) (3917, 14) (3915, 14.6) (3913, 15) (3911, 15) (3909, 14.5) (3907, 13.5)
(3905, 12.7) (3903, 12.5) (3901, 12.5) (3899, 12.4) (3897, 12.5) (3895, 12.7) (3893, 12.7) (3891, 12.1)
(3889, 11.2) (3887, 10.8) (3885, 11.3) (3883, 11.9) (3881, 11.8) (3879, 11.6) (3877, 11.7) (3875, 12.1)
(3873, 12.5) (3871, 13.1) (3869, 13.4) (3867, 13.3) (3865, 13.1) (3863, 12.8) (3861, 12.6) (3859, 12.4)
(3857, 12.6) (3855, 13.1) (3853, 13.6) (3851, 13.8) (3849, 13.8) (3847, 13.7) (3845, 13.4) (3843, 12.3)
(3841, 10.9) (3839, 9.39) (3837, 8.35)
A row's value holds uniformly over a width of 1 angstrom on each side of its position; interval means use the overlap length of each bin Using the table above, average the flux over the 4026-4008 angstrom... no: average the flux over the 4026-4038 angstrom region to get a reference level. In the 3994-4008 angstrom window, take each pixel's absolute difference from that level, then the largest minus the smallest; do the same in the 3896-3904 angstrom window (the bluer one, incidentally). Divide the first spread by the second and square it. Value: 100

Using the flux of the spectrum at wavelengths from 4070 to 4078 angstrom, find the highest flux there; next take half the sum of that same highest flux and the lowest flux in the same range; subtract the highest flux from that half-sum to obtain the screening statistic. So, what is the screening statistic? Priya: -0.4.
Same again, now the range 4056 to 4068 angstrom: -0.3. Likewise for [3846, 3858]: -0.6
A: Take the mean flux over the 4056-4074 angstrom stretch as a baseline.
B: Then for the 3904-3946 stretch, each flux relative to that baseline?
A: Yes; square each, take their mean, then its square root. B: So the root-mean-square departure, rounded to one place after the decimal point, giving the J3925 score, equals 5.2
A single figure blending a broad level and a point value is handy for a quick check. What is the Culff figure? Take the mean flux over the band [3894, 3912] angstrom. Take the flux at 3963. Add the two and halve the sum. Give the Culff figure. 11.2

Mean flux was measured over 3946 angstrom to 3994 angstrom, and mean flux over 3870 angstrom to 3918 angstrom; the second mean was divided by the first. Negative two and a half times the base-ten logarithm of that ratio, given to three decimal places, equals -0.092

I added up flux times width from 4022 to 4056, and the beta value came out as 494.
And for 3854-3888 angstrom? 420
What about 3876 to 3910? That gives 417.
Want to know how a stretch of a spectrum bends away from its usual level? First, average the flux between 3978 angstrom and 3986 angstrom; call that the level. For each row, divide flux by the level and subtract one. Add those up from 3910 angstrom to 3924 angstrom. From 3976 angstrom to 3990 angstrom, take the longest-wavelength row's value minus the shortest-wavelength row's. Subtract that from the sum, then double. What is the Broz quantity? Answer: -0.4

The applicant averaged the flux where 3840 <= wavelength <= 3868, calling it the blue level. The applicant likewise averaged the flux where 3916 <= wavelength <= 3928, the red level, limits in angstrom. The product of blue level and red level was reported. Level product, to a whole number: 164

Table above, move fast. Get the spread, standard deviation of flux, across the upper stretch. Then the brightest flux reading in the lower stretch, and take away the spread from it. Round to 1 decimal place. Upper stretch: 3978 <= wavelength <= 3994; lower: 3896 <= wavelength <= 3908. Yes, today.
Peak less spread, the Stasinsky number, 13.2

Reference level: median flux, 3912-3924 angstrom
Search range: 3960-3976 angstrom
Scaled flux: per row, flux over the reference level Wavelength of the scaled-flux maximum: 3961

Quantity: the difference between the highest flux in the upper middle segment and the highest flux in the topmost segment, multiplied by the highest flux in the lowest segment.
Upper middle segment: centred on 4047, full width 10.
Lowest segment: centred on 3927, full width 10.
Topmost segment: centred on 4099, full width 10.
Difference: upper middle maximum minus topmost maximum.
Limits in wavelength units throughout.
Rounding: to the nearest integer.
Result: -13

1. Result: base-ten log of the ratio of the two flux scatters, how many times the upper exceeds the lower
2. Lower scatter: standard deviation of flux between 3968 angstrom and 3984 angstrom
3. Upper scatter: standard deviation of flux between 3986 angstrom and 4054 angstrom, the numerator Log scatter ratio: -1.0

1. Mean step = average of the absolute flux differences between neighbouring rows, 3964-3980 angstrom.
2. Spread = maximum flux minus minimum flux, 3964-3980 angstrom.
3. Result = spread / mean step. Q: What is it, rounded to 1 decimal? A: 5.6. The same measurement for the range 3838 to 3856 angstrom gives 6.9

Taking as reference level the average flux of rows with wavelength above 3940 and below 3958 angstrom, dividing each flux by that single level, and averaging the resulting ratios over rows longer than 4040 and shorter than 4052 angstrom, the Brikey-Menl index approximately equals 1.19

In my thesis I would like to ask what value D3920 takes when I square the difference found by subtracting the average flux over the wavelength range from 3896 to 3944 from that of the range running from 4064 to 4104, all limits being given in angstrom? 14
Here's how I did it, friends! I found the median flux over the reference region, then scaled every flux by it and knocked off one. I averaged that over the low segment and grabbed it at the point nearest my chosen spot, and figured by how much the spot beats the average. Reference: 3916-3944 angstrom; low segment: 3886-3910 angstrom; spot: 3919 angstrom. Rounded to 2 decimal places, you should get 0.11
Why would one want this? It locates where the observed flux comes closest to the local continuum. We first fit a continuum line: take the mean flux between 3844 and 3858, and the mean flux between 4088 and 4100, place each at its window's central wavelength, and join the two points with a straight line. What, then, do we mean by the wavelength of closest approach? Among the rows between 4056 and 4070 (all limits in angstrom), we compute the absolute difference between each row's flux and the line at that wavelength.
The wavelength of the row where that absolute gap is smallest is 4063 angstrom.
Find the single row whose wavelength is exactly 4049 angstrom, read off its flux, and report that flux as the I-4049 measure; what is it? 14.3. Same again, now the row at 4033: 14.1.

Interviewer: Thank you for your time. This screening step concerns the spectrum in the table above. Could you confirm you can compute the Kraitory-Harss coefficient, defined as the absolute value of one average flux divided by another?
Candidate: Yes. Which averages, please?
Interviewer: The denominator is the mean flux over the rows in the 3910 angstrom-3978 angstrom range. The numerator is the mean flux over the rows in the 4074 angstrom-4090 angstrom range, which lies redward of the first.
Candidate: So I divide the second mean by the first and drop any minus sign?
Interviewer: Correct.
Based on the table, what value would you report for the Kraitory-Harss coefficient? 1.49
